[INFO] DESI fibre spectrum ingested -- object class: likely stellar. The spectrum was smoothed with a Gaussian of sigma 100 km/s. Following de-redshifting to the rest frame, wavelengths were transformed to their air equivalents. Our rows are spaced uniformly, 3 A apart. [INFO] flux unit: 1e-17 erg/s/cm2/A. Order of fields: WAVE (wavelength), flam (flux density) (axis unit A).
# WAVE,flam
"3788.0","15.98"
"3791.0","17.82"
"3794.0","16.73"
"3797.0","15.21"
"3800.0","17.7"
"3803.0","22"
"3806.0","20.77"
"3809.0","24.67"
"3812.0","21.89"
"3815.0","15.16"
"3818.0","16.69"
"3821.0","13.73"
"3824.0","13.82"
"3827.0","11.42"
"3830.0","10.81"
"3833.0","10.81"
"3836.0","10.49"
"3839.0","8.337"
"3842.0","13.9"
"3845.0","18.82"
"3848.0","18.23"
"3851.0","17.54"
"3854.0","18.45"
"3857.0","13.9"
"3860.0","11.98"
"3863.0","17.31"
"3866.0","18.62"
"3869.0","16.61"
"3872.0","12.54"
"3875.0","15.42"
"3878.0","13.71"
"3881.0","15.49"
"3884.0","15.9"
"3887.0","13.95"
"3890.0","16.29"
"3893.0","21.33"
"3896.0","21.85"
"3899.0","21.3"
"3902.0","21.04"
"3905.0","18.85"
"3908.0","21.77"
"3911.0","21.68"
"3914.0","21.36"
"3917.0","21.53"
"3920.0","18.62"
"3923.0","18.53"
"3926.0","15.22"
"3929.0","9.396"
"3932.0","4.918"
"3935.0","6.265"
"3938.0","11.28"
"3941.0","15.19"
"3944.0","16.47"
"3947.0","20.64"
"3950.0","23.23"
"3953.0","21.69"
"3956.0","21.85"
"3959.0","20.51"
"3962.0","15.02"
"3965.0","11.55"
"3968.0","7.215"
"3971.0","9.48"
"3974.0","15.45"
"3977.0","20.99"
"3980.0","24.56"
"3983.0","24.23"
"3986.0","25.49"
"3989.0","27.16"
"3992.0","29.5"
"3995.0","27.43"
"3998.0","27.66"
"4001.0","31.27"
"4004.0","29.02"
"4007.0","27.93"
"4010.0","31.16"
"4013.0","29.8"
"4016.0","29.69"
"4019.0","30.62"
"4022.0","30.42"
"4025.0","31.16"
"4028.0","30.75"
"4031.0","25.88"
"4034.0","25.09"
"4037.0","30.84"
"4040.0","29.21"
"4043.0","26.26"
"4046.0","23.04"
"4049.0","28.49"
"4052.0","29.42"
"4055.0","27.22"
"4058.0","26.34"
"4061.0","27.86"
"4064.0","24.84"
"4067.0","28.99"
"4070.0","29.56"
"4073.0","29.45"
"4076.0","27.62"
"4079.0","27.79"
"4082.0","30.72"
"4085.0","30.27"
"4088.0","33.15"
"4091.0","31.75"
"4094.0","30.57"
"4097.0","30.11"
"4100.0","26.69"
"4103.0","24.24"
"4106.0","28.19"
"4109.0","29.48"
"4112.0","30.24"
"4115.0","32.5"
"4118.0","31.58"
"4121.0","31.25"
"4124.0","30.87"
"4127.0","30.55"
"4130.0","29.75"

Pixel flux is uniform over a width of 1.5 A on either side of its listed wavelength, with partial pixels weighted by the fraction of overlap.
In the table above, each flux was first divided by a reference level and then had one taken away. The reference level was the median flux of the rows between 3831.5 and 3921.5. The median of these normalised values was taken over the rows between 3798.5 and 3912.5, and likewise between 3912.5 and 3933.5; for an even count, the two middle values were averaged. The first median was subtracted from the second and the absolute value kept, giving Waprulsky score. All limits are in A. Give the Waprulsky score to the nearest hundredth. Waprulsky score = 0.11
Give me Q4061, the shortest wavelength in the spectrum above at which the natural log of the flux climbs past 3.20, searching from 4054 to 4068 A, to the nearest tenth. 4055.0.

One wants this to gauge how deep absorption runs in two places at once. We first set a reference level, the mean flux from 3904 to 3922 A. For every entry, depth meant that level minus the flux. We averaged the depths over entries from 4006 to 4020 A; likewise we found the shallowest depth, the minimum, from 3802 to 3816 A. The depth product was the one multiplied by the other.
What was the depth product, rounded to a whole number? 37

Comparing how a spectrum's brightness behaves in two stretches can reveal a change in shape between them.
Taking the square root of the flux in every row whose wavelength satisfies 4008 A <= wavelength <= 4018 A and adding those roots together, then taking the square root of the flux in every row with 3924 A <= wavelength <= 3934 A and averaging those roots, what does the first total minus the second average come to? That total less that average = 13.4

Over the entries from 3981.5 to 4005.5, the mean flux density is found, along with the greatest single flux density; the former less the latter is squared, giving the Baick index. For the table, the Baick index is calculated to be 13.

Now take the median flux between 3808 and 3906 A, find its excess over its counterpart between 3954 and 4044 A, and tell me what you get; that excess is -11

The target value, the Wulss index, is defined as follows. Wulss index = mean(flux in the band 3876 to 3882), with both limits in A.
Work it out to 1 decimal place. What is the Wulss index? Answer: 14.6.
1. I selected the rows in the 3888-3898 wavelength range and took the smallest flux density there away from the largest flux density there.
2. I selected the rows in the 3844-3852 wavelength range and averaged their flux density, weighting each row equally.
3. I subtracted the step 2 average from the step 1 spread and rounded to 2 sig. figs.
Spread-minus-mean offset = -13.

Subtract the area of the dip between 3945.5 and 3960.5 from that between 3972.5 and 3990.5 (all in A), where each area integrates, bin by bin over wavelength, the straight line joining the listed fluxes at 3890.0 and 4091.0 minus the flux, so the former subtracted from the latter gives 13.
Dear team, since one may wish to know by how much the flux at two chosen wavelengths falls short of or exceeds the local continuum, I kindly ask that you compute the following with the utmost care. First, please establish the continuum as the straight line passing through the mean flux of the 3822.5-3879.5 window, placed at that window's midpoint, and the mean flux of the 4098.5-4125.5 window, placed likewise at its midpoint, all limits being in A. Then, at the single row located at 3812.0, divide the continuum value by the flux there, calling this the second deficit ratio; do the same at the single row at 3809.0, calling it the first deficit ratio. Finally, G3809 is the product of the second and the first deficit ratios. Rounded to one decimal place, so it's 0.3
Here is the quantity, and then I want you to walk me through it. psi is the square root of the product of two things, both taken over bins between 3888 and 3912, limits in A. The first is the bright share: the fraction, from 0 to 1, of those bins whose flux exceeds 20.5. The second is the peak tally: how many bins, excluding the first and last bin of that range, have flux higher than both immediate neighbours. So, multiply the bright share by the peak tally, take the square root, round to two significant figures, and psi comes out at 1.2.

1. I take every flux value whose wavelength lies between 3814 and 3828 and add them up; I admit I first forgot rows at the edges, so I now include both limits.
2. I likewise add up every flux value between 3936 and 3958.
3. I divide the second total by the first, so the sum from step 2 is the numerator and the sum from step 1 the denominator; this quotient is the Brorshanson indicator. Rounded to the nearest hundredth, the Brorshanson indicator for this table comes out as 1.84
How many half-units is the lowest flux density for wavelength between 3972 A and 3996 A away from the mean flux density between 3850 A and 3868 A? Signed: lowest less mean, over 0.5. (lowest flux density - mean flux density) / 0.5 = -2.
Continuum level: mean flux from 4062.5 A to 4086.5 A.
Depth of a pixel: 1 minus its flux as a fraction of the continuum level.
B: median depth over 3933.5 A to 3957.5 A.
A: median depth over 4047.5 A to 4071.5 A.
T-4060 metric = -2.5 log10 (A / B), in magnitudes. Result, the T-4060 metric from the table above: 3.3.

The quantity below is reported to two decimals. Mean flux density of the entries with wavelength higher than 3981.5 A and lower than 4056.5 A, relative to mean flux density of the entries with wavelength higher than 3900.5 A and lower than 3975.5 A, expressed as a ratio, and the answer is 1.73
